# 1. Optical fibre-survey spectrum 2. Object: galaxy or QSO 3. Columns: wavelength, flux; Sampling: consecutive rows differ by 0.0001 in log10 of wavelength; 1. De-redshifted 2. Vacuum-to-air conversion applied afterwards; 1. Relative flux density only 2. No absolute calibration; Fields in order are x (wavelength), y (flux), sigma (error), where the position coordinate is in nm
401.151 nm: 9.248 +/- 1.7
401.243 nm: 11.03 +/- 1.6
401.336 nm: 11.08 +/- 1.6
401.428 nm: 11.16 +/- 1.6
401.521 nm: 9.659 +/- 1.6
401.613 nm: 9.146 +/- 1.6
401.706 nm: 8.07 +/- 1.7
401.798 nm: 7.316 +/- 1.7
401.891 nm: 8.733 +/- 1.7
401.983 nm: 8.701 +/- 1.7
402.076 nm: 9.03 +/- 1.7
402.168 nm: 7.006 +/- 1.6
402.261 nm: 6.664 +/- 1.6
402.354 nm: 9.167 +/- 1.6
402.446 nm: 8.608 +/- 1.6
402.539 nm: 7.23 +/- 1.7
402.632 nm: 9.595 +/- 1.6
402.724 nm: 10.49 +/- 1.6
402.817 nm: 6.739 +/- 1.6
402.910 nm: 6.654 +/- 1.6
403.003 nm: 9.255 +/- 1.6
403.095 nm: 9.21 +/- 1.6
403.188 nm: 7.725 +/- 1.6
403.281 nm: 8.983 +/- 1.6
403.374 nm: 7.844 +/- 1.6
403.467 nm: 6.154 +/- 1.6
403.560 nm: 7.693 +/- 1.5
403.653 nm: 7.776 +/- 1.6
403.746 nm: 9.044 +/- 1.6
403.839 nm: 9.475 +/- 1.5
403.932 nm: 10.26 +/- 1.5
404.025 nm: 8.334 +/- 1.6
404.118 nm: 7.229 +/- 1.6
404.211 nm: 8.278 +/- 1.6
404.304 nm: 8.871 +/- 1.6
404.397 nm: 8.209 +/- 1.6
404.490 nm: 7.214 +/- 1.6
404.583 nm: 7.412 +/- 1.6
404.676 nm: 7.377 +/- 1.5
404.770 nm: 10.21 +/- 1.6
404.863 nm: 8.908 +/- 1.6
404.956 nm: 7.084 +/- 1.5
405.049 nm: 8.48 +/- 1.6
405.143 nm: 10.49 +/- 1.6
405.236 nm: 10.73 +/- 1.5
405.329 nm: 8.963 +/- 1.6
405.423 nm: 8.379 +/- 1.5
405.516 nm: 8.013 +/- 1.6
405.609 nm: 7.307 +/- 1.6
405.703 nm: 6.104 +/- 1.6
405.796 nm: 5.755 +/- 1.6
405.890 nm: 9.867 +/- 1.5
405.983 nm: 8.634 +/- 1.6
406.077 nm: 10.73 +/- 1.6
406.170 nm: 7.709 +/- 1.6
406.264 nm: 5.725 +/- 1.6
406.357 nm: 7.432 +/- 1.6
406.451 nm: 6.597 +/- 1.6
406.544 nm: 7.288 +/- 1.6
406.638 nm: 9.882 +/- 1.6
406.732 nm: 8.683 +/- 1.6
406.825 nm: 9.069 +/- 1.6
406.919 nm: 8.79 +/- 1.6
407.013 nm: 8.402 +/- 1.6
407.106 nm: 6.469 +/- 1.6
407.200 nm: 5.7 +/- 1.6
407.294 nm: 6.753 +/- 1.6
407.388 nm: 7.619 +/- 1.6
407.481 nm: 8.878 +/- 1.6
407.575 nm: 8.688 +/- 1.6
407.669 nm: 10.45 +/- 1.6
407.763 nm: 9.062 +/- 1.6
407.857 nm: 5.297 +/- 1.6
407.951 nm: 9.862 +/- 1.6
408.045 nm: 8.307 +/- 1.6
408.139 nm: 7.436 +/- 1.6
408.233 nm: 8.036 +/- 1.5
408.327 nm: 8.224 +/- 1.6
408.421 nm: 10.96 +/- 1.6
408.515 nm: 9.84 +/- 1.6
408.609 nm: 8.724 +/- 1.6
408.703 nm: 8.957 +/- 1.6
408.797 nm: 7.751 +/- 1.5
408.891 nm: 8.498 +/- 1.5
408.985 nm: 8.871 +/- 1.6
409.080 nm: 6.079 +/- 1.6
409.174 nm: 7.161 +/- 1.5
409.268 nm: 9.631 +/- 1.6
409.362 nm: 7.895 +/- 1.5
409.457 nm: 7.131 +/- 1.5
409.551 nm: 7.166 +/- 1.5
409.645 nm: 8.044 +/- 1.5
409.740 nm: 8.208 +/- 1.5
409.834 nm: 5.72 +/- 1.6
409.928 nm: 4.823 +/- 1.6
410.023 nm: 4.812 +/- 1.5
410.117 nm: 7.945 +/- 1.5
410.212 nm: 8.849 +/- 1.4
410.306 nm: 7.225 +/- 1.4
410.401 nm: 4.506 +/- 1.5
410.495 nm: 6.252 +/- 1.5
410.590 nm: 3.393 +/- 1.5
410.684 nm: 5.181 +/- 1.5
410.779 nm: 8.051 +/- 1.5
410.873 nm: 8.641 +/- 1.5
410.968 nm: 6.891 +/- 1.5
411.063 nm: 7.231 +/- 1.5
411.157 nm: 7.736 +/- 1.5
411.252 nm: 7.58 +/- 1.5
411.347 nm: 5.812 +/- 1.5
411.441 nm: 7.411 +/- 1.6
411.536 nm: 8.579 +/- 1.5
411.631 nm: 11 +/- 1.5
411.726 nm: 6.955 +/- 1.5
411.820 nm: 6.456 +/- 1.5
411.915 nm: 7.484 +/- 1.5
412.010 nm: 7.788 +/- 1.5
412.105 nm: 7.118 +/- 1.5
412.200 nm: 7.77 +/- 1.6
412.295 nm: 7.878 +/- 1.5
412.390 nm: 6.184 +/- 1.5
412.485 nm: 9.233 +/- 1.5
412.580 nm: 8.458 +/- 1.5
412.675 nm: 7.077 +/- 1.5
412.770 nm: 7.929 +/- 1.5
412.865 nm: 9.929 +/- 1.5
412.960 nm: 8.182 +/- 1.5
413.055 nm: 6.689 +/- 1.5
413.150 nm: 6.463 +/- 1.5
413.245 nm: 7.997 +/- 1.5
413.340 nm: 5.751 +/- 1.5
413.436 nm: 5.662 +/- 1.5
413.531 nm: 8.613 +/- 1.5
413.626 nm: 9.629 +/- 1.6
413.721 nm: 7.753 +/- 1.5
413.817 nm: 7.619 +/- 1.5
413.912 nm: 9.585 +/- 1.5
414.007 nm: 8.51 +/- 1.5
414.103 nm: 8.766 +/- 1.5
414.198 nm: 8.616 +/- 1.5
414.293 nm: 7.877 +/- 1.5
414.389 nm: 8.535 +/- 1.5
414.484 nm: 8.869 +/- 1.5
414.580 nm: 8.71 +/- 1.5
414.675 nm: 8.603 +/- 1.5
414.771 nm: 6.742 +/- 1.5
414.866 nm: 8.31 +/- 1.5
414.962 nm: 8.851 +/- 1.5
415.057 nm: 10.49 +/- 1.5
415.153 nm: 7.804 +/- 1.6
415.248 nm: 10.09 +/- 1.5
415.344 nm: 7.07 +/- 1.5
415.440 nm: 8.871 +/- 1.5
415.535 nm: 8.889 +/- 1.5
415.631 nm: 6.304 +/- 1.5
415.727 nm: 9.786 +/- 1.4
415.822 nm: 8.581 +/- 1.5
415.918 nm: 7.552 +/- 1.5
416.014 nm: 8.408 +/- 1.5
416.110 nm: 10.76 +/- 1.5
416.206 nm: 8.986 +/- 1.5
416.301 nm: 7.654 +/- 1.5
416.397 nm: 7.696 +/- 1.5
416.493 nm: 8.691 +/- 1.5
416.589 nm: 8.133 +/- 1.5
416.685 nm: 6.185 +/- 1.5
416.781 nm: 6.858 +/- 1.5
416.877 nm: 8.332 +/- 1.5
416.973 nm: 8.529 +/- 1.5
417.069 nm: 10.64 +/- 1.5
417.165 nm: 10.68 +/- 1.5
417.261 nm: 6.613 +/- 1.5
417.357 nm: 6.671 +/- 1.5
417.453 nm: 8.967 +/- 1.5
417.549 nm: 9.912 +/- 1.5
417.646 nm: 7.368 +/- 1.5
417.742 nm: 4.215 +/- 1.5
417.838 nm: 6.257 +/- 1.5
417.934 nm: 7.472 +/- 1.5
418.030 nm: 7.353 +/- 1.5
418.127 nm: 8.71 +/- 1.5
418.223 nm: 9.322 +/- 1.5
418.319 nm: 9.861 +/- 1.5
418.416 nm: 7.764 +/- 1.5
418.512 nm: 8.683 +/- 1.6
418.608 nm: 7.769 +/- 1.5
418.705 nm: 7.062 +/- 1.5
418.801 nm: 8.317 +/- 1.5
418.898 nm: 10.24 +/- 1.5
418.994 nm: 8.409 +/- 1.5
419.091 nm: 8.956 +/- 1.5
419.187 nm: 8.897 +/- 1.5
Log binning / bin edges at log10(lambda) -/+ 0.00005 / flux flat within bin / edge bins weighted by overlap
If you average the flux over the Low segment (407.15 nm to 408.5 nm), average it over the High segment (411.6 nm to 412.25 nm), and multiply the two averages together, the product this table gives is 64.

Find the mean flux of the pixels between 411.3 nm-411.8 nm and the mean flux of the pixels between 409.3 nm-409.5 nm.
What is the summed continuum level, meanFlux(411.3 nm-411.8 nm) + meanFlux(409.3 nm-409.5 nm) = 15.5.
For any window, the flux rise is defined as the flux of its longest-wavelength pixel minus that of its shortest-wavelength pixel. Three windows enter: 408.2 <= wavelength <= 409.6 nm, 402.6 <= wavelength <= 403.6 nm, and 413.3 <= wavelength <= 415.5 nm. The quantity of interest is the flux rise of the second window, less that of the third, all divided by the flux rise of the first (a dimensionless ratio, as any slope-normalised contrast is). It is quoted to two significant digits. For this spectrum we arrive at 5.8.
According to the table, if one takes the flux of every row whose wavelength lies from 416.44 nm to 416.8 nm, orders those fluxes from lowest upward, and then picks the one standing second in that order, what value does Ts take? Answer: 6.858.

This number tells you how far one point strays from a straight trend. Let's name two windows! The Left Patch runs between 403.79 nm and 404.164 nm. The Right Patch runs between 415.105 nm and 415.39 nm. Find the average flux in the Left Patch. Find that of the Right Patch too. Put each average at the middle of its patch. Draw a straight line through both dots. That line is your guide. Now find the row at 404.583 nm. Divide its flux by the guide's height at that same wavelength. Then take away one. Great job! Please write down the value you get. -0.2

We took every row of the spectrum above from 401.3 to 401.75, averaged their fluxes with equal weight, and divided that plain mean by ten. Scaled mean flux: 0.98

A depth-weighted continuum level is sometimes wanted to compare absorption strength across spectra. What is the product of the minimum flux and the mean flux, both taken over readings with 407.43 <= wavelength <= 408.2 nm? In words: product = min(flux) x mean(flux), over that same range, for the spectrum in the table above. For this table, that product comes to 45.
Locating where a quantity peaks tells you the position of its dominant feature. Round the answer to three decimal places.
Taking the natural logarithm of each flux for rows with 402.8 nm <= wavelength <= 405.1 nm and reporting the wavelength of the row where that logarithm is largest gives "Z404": 403.932 nm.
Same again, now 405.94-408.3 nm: 406.077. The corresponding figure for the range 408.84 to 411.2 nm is 409.268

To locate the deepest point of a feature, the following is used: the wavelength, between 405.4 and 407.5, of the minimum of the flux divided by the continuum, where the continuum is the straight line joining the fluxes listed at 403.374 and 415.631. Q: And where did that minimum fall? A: 405.796 nm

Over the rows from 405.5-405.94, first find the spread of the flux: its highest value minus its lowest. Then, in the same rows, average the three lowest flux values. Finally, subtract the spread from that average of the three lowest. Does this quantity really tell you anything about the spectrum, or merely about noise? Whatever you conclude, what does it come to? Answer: 2.3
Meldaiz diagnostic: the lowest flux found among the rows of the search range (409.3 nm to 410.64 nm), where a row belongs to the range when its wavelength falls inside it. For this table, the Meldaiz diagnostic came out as 3.393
